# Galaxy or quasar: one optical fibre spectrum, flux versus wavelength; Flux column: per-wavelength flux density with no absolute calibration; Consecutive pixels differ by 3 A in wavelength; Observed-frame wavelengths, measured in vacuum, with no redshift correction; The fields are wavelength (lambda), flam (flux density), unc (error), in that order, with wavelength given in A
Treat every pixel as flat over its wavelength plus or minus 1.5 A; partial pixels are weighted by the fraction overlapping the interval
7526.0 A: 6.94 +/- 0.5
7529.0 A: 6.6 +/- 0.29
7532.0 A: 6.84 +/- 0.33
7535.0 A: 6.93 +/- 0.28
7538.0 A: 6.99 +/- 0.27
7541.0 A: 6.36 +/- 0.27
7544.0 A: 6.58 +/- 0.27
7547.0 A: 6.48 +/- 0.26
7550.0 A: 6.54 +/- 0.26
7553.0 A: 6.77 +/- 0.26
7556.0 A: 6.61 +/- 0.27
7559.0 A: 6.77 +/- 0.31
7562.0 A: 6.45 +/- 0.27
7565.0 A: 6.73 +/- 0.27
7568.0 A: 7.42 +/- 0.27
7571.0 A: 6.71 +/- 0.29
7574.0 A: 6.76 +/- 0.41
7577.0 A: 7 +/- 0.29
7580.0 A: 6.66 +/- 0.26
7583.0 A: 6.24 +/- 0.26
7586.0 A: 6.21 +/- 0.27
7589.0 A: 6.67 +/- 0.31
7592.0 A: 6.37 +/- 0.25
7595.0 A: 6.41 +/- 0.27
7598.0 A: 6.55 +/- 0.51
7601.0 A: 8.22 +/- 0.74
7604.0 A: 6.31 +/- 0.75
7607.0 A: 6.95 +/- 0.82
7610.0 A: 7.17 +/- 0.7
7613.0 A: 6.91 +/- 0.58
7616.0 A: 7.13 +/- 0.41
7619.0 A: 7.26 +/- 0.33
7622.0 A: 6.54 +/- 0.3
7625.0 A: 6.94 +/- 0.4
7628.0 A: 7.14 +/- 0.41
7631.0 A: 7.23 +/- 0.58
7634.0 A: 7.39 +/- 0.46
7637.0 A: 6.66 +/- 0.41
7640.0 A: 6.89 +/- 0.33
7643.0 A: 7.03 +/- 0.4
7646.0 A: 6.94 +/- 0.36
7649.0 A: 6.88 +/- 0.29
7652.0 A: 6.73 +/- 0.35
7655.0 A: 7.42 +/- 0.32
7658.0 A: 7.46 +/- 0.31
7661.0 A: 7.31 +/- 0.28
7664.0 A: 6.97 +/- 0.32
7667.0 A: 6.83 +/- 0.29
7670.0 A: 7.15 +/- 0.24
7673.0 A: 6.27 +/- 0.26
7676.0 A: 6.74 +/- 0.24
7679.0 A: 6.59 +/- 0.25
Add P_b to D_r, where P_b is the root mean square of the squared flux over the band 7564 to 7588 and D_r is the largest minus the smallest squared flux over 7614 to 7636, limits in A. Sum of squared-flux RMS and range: 57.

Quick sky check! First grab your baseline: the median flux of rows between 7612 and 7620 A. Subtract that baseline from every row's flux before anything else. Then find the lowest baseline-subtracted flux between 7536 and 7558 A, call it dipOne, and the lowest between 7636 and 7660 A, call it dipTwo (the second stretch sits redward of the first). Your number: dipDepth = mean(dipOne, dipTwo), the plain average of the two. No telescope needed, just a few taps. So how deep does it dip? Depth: -0.62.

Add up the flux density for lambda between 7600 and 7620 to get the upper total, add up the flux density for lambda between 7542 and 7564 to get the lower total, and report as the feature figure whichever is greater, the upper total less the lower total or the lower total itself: 46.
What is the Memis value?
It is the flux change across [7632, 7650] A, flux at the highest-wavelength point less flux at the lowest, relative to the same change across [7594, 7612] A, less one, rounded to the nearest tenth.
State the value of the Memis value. -1.7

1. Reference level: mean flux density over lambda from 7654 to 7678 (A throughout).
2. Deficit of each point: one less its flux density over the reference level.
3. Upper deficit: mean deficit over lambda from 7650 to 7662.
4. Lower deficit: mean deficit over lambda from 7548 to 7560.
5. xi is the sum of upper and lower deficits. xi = 0.019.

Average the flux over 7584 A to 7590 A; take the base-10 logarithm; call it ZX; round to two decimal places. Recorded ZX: 0.81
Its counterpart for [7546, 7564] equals 0.82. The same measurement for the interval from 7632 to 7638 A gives 0.85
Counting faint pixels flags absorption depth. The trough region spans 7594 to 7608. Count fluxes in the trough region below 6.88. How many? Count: 3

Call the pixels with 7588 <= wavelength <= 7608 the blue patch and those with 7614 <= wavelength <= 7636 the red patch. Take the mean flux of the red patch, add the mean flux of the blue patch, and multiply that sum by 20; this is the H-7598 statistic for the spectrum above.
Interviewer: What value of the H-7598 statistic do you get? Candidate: 277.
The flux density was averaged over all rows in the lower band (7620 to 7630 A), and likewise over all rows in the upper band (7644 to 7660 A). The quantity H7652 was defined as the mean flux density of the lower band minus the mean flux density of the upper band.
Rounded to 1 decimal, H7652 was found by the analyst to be -0.2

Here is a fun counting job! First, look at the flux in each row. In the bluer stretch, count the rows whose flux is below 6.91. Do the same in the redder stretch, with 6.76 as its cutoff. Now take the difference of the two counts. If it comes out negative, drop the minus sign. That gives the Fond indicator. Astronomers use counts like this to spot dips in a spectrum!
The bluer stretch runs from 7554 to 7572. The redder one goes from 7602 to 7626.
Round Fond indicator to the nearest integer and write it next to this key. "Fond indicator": 3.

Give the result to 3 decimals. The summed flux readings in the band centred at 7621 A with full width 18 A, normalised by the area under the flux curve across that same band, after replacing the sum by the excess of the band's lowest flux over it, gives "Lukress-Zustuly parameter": -0.281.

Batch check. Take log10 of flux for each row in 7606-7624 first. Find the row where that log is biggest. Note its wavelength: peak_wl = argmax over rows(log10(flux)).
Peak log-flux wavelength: 7619.0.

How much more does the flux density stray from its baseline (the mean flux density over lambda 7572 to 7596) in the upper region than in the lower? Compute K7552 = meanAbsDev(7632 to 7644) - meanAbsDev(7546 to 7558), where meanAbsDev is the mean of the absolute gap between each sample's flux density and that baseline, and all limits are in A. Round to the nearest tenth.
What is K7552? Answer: 0.4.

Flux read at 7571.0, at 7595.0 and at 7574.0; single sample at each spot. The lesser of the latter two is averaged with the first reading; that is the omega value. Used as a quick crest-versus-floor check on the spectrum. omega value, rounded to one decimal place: 6.6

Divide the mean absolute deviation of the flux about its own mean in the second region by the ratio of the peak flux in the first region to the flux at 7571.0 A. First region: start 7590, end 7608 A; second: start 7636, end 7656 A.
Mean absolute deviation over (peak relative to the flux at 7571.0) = 0.14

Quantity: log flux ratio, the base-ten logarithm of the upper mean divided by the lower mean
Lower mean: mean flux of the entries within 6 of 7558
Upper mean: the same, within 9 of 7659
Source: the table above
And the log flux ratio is 0.030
